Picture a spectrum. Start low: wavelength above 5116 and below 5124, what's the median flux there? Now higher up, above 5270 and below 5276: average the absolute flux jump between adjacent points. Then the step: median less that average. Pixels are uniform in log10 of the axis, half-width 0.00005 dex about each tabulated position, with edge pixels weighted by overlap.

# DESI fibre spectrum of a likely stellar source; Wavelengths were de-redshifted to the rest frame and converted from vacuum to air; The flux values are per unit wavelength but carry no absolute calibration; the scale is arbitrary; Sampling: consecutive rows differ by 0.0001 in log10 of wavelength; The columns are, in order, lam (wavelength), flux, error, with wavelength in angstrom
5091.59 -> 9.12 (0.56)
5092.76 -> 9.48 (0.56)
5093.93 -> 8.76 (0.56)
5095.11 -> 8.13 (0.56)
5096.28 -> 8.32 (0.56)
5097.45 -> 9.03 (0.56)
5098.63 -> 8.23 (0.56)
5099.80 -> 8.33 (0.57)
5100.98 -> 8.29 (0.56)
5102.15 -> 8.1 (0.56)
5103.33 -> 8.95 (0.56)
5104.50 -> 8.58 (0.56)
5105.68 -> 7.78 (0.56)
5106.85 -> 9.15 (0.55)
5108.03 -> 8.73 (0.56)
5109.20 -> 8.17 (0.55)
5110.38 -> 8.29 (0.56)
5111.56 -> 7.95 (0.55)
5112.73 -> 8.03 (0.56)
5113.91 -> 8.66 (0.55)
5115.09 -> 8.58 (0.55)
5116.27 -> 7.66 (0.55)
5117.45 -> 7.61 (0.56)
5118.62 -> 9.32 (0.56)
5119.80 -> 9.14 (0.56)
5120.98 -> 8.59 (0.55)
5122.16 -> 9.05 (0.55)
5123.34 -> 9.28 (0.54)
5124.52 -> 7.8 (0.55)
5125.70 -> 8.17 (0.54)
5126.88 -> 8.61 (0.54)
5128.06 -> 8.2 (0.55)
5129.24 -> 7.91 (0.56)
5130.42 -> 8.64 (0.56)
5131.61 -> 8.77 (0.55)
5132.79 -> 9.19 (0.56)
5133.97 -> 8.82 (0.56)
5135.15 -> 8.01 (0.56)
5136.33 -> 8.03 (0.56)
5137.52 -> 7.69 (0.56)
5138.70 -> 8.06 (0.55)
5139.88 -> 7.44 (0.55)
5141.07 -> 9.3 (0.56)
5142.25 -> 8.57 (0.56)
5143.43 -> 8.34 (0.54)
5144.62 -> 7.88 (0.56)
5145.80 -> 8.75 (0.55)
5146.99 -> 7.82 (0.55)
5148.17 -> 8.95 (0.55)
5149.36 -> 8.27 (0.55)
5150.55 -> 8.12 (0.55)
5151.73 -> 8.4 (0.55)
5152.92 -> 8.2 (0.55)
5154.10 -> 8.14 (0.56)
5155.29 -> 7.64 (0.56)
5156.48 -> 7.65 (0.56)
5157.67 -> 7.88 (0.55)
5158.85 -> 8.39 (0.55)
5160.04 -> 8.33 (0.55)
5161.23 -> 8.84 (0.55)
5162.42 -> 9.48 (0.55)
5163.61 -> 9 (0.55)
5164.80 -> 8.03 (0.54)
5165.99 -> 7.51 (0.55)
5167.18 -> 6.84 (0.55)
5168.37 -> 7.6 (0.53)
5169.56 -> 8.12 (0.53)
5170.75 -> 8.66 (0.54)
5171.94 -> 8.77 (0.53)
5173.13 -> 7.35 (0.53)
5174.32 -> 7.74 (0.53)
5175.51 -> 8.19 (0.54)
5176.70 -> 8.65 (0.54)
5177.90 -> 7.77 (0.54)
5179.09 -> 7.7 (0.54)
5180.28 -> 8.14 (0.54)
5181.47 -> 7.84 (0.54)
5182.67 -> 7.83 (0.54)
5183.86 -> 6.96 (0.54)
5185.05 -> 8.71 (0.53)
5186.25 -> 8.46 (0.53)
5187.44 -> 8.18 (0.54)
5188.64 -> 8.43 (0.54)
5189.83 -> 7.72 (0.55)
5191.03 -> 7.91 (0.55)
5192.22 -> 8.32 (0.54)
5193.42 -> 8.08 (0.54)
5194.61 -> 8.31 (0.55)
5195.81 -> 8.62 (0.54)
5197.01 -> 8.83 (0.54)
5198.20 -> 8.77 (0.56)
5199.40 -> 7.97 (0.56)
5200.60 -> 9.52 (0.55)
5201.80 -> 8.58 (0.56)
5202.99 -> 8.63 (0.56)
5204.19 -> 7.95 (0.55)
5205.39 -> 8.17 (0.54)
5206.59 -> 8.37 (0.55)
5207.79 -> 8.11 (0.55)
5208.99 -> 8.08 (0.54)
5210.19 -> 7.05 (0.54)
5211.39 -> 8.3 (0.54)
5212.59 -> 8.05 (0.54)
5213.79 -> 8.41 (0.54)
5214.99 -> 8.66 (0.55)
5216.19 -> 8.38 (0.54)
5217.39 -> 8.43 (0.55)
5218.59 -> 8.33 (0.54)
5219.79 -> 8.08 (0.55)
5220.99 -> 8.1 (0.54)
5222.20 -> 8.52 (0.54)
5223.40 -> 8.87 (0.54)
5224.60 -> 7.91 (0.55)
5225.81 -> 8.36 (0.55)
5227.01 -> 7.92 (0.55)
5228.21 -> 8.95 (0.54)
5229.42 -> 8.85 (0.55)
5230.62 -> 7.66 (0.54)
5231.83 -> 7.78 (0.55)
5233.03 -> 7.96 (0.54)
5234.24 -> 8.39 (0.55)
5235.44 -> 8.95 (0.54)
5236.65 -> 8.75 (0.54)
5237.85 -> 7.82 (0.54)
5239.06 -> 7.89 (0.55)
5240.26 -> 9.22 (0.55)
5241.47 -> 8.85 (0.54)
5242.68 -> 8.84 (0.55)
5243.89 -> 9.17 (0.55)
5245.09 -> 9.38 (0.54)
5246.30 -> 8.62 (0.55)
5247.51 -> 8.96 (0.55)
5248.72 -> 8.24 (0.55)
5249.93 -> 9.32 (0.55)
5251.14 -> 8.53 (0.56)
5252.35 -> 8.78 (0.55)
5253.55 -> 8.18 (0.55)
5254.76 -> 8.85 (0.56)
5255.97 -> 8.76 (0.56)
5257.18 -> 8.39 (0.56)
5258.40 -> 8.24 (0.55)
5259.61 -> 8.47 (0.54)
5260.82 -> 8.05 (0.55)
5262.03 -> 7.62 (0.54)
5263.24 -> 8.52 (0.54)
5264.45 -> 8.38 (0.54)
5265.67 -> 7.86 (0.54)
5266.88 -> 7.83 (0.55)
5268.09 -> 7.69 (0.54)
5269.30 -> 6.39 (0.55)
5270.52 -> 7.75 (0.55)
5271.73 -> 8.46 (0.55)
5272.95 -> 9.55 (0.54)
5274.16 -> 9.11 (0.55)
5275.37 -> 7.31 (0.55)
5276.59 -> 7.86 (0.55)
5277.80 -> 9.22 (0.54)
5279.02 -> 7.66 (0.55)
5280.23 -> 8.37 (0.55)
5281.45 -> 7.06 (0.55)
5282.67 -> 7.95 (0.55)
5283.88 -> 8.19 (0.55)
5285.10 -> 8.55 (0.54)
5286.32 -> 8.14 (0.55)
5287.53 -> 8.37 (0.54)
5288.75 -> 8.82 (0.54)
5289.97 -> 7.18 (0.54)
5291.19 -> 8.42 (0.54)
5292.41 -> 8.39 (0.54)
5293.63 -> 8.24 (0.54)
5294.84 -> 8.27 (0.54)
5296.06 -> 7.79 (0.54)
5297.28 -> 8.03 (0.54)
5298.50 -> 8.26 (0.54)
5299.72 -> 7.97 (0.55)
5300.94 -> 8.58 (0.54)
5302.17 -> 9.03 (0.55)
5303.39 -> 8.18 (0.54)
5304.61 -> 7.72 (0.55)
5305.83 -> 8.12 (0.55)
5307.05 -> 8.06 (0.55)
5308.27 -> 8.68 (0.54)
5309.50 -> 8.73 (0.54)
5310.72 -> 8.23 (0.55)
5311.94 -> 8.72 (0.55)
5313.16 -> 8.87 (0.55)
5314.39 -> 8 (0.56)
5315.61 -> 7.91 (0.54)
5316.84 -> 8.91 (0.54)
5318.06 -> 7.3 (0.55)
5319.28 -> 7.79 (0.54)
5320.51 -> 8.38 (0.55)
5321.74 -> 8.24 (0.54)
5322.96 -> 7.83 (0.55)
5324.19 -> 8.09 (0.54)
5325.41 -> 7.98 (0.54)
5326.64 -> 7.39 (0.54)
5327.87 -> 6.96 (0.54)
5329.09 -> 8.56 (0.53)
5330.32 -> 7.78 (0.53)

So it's 8.0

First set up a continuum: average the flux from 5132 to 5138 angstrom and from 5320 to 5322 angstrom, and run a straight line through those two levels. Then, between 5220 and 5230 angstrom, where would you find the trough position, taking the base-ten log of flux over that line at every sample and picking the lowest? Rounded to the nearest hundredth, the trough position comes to 5224.60 angstrom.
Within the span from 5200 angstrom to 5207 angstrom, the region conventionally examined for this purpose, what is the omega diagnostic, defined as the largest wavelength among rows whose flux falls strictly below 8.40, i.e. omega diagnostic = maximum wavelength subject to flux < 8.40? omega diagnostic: 5206.59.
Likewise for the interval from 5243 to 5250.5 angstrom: 5248.72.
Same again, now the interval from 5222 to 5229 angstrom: 5227.01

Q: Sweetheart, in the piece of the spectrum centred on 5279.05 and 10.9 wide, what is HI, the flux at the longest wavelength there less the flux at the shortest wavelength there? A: -0.9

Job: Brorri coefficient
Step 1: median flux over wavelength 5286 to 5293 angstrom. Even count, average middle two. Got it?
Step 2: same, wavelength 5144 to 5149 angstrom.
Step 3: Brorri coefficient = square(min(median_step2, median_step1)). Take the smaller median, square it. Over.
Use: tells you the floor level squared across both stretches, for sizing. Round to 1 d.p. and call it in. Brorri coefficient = 69.1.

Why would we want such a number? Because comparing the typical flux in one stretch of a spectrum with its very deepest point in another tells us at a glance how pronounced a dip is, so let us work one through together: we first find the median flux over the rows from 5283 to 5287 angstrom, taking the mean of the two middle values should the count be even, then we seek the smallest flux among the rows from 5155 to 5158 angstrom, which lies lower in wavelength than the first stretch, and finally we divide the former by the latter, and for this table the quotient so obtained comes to 1.07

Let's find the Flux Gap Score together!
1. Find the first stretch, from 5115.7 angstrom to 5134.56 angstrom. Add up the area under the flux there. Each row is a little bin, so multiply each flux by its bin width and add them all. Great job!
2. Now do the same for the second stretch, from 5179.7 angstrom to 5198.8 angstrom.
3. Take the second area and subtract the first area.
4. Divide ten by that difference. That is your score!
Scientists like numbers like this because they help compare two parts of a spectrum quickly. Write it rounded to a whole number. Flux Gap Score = -2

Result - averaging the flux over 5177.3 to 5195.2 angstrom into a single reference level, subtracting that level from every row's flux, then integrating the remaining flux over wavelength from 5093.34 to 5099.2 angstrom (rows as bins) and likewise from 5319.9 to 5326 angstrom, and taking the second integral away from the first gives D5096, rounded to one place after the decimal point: 2.3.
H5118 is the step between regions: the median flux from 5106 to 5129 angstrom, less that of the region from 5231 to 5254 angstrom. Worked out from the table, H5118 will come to -0.17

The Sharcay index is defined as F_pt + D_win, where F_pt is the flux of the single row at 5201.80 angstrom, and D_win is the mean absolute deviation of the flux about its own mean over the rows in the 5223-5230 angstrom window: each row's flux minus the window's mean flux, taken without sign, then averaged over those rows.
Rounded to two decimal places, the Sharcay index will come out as 8.99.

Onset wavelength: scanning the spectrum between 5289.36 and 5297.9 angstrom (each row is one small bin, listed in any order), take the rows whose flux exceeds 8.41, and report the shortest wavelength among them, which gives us 5291.19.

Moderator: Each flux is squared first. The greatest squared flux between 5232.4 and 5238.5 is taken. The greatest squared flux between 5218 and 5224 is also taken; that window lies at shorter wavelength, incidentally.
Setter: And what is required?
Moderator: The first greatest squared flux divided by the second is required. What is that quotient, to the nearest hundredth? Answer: 1.02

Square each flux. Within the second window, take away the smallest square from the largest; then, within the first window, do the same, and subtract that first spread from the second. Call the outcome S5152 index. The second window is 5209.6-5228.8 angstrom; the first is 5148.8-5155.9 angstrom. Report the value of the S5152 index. 18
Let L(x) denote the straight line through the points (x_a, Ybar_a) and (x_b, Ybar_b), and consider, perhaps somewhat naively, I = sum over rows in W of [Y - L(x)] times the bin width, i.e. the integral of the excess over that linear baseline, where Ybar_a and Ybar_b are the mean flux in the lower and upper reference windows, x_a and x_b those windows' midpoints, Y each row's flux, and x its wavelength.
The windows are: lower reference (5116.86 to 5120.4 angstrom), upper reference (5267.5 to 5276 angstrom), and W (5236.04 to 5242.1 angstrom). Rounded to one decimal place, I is 2.0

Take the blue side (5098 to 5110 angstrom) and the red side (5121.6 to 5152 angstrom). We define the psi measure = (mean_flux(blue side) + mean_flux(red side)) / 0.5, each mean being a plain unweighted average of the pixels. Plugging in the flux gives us 33.6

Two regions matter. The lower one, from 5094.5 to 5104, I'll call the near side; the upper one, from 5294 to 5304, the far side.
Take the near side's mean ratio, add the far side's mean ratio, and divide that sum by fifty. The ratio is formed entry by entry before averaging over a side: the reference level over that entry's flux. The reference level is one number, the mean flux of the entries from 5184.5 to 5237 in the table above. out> 0.0400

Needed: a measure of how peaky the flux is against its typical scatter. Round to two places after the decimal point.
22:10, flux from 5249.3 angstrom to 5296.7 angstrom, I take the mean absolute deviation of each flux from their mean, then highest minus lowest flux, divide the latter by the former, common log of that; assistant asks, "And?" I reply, 0.83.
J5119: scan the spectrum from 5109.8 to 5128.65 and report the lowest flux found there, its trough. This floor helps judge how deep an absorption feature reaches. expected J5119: 7.61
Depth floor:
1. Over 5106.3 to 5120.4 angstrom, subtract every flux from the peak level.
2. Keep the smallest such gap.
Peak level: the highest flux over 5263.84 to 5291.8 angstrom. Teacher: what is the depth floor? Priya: 0.230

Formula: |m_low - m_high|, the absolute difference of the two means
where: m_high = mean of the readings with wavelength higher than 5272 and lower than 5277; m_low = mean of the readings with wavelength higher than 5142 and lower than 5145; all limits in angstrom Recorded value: 0.2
